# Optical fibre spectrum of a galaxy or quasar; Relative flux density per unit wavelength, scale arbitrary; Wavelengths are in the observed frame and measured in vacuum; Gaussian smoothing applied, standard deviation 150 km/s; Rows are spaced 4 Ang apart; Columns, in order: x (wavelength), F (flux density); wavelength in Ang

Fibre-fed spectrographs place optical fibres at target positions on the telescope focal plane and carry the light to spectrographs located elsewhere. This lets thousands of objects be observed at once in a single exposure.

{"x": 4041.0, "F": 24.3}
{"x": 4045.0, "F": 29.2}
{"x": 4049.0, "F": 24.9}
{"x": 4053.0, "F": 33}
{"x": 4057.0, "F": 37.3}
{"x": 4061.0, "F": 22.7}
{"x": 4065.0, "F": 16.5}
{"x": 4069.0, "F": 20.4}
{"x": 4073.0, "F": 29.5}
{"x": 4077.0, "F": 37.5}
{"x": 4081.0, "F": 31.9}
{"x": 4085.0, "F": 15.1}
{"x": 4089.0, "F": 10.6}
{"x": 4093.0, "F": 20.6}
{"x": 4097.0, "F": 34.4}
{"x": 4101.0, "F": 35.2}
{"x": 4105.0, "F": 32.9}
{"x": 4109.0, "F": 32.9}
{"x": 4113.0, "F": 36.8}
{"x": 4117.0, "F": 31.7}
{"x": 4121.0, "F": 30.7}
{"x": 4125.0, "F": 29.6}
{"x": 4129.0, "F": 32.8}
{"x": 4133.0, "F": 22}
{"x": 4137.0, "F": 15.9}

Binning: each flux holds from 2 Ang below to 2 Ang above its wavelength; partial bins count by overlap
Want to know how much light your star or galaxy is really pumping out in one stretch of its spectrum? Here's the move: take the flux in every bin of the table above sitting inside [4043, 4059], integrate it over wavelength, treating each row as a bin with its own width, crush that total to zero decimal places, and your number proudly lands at 498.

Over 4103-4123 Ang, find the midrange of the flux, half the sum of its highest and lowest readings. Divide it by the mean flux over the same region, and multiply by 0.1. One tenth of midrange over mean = 0.102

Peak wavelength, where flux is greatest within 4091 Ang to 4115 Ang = 4113.0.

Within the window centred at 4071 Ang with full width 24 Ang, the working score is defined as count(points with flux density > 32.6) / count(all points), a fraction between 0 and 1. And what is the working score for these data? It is 0.17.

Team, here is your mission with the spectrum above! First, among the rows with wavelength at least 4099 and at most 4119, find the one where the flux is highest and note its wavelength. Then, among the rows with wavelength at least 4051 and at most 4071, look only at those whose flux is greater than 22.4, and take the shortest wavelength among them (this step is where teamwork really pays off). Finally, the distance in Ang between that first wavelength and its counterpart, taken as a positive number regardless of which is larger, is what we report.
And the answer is 60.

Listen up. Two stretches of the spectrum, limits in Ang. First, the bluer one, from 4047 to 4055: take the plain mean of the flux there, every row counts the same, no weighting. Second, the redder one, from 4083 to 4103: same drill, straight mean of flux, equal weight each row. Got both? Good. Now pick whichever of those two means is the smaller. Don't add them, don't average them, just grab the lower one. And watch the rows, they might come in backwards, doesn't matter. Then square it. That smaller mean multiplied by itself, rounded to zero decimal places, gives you 537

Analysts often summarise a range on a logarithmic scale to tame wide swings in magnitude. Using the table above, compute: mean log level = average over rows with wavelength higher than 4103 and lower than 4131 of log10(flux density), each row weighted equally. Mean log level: 1.51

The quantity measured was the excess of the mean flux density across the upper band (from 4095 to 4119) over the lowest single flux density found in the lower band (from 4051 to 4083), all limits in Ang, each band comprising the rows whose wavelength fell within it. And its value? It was 17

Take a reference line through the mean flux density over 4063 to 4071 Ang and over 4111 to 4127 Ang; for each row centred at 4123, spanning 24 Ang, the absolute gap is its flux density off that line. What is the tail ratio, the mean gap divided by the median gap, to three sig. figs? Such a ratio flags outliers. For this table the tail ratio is 1.52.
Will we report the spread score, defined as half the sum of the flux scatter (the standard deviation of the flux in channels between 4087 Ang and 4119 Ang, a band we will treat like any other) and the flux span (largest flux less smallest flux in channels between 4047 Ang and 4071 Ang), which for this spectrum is 15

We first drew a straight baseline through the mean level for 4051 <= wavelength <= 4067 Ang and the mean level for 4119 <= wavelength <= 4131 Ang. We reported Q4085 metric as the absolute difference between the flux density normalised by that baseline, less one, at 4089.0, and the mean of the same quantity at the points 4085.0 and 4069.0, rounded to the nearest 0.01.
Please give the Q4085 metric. 0.26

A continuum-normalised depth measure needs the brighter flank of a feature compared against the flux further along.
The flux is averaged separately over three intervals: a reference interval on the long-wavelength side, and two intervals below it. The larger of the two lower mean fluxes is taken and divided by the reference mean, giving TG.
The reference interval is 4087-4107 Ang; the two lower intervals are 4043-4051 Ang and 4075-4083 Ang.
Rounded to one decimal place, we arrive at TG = 1.3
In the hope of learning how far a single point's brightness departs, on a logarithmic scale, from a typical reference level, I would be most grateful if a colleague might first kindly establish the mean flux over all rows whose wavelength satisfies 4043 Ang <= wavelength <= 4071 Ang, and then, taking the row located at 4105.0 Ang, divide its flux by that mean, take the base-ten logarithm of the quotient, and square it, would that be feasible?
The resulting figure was 0.010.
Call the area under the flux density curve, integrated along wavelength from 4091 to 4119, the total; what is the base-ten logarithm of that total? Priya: 3.0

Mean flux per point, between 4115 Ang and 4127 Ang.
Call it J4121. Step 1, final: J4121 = 30.7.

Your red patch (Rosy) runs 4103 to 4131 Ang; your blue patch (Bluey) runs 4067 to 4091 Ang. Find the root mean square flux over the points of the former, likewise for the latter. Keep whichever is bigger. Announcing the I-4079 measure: 32.6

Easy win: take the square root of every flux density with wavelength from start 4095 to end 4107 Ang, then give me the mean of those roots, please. 5.8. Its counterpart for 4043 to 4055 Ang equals 5.4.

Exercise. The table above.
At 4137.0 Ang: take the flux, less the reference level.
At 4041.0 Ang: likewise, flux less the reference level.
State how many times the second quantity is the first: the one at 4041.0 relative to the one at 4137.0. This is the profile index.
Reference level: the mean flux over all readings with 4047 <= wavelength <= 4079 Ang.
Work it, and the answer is 0.29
